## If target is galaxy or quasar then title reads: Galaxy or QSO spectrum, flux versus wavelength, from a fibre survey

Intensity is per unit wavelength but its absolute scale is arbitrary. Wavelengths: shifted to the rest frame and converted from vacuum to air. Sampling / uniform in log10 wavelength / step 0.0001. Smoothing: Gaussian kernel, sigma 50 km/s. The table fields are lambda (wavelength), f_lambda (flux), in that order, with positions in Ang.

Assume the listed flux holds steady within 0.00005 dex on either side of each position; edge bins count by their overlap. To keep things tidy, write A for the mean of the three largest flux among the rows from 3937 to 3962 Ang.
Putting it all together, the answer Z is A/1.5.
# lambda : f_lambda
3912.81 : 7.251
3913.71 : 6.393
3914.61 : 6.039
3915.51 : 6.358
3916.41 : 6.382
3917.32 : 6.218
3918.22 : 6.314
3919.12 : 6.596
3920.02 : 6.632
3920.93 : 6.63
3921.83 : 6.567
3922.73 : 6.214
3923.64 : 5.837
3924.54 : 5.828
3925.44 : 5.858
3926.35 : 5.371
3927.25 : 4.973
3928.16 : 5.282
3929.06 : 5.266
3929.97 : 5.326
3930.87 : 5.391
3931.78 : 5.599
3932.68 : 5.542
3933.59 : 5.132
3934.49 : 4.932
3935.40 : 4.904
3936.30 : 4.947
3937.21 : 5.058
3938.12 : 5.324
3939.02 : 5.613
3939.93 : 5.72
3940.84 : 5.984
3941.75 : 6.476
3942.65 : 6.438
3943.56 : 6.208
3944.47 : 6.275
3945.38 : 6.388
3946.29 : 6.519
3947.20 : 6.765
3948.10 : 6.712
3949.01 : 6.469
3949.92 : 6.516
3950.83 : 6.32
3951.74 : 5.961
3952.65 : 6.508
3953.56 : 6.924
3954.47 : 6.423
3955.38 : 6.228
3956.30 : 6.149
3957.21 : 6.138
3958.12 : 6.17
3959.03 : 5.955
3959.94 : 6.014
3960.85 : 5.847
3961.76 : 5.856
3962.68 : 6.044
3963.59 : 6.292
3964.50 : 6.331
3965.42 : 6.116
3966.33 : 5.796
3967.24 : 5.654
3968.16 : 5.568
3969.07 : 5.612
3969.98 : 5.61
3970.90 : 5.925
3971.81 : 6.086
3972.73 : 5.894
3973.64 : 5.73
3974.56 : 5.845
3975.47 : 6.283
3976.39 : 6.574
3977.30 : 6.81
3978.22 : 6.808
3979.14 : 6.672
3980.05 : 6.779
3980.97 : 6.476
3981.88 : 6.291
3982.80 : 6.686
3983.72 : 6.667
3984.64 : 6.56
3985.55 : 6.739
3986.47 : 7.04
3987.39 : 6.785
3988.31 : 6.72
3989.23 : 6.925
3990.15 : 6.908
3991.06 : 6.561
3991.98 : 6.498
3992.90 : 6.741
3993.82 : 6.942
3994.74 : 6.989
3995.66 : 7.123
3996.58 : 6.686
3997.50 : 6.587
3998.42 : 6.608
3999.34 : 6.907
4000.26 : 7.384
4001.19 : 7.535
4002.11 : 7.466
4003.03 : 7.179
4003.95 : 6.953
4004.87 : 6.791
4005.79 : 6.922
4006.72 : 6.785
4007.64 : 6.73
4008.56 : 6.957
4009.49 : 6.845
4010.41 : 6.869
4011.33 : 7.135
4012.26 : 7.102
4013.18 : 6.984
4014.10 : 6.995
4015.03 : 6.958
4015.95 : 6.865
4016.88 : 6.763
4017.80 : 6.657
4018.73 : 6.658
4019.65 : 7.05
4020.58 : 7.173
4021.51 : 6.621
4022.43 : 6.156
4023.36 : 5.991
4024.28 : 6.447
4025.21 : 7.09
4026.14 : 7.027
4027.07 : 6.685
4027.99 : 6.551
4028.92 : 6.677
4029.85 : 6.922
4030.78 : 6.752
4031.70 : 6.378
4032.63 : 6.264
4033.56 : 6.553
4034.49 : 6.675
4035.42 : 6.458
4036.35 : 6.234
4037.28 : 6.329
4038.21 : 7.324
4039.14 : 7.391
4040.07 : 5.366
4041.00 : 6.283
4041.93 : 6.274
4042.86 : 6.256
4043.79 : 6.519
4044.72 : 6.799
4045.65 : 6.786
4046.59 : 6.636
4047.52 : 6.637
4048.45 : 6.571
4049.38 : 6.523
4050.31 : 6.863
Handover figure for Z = 4.53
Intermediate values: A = 6.80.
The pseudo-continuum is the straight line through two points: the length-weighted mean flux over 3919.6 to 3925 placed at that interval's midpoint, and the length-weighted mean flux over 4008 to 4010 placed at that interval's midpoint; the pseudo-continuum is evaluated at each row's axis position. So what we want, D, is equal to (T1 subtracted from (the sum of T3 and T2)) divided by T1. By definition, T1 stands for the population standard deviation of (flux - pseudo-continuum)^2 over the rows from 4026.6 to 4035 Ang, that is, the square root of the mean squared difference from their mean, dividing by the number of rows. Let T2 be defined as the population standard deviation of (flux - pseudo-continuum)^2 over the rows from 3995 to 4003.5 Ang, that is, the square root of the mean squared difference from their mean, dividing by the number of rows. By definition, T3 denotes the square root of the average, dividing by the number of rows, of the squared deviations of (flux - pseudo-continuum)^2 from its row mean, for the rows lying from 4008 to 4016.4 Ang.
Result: 0.0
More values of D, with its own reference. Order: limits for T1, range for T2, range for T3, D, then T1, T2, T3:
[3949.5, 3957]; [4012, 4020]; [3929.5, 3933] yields 1.3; 0.10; 0.03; 0.18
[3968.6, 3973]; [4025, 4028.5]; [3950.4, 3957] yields -0.4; 0.29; 0.09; 0.10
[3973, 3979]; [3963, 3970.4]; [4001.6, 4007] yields 0.6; 0.33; 0.41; 0.14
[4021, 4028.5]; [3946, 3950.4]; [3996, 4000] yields -0.8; 0.33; 0.04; 0.02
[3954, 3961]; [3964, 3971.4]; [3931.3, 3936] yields 6.0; 0.15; 0.36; 0.67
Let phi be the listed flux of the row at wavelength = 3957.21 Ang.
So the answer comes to 6.138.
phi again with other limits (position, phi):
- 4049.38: 6.523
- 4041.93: 6.274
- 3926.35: 5.371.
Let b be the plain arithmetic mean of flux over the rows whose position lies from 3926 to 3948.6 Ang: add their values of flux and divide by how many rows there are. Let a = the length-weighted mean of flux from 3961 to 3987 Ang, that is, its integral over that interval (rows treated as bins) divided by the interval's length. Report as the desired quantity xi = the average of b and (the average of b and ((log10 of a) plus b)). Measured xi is 5.9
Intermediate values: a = 6.2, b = 5.7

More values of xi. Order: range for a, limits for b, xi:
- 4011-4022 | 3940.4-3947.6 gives 6.6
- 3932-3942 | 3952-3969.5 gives 6.3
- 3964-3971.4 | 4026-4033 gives 6.8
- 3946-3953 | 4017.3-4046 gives 6.8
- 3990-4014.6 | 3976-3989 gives 6.9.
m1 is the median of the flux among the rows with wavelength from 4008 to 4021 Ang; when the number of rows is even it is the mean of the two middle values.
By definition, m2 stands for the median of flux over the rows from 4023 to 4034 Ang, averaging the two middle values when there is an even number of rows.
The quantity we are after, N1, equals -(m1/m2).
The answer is -1.05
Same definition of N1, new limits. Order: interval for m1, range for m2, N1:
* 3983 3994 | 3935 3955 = -1.06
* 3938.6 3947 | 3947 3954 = -0.96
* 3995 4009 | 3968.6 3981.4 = -1.12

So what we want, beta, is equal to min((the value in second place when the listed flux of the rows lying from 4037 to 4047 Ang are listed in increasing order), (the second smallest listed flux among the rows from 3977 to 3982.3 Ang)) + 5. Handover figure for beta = 11.3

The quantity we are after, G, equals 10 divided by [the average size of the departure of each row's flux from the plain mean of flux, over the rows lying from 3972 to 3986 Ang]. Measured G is 34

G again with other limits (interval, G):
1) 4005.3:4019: 85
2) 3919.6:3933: 23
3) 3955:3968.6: 54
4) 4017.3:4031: 41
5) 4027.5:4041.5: 30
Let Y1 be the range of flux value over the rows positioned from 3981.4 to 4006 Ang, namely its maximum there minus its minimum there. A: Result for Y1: 1.24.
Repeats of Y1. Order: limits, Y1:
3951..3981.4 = 1.36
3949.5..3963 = 1.08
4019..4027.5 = 1.18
